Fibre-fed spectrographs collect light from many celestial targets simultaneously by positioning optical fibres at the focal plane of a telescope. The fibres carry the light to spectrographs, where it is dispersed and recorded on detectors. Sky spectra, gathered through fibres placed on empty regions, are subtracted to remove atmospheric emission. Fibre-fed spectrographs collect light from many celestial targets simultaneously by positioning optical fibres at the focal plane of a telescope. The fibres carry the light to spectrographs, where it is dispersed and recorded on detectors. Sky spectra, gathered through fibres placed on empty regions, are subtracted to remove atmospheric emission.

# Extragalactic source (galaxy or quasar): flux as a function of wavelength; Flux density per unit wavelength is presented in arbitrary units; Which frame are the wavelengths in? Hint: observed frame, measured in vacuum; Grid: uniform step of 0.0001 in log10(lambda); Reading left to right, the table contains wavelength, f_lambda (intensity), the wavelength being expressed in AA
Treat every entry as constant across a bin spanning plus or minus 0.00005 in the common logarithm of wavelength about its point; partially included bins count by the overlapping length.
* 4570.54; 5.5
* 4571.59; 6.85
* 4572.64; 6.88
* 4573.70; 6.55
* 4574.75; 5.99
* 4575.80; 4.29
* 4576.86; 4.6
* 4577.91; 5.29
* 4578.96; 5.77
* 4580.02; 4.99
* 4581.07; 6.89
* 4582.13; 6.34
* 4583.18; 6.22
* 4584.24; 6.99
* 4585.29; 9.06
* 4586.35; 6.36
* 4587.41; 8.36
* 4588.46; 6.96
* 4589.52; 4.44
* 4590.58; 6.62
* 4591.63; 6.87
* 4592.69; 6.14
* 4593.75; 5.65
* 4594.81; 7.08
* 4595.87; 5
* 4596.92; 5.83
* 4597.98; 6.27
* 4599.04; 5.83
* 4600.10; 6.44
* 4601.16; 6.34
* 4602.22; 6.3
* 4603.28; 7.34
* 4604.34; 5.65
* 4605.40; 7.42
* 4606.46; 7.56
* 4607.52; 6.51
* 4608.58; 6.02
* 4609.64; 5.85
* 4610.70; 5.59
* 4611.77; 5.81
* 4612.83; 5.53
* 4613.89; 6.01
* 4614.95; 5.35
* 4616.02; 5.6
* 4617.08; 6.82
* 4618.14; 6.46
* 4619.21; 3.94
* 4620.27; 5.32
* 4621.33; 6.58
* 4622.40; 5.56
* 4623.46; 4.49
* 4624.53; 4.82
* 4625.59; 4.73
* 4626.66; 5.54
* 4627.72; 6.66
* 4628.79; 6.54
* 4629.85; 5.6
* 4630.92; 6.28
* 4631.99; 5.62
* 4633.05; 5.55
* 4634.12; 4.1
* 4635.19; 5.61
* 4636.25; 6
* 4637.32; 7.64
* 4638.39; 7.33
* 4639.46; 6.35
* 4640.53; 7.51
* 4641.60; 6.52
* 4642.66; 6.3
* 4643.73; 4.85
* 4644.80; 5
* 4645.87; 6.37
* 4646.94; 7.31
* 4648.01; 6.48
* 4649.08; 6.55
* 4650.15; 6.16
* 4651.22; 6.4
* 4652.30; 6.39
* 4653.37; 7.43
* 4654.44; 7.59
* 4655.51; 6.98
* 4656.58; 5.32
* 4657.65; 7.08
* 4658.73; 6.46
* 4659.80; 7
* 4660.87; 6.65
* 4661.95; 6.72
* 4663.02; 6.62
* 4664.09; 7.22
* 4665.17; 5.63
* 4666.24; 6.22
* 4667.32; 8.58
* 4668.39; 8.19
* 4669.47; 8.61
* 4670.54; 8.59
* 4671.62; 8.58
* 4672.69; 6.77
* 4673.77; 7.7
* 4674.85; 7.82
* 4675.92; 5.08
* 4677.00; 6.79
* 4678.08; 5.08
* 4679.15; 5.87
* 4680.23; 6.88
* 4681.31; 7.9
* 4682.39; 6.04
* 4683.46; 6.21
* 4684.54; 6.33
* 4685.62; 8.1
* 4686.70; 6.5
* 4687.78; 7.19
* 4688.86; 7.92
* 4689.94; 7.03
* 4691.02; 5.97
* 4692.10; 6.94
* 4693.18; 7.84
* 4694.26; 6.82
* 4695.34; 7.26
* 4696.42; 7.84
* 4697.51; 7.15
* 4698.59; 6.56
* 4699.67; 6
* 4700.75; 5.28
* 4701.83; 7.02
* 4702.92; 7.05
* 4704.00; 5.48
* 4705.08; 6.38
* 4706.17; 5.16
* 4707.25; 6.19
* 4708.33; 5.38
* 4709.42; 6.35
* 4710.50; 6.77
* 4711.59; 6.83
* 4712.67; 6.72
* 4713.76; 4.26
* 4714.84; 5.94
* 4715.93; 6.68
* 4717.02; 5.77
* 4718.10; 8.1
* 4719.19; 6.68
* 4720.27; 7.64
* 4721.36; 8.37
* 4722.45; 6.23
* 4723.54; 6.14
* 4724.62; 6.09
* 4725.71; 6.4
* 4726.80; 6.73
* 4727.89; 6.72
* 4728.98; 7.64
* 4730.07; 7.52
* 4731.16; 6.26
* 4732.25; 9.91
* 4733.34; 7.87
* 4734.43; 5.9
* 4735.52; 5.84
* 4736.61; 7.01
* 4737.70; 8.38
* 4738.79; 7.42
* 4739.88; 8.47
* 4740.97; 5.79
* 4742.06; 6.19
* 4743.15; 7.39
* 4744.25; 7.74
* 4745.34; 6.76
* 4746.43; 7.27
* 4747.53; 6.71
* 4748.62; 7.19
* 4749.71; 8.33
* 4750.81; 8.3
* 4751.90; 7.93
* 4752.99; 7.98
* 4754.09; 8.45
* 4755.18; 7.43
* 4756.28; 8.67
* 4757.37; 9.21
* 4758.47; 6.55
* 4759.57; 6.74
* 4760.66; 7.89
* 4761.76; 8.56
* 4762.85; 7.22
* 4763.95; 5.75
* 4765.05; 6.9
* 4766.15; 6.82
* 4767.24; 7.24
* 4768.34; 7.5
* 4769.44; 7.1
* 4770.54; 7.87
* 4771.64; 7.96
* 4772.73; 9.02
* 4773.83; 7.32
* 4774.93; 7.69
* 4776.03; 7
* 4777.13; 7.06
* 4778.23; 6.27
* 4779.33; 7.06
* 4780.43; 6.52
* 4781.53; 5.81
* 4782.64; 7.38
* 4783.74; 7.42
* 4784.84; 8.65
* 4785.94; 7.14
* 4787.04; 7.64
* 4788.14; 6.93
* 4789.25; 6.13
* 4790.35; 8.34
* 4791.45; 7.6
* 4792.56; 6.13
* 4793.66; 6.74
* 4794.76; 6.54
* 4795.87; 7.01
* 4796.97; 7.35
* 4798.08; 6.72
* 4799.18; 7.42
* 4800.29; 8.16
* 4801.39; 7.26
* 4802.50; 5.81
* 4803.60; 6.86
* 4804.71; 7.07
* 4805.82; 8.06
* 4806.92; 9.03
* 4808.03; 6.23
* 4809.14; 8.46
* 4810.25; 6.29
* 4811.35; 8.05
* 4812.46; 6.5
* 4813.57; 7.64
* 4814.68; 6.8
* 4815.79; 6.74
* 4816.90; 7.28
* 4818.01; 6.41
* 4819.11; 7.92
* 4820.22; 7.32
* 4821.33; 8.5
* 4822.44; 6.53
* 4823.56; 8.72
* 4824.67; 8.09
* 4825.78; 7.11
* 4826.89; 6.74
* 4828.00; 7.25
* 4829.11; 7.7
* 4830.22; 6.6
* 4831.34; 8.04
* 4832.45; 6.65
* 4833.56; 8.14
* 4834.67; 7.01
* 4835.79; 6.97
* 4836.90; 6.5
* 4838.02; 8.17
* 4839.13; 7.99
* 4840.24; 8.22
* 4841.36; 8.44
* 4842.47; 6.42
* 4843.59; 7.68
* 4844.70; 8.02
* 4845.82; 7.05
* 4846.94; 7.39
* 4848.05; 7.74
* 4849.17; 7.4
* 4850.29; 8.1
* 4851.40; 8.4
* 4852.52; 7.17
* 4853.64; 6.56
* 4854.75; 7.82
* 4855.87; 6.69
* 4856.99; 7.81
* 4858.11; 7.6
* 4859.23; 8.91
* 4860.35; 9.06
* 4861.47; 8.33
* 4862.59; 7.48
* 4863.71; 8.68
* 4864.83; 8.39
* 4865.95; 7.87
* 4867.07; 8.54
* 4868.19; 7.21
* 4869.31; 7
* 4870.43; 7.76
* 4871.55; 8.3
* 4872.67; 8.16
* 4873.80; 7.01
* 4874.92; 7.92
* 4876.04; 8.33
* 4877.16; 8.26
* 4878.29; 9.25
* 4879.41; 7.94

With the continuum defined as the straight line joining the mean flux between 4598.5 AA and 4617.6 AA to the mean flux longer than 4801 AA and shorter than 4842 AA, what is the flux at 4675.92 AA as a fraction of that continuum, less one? -0.23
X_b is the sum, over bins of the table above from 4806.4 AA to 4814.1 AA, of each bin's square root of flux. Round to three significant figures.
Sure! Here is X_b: 19.1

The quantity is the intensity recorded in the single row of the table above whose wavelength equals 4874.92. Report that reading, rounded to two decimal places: 7.92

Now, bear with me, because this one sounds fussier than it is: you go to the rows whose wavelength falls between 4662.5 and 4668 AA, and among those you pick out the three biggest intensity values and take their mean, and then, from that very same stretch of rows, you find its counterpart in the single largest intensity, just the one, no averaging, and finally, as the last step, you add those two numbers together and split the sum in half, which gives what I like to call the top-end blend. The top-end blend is 8.03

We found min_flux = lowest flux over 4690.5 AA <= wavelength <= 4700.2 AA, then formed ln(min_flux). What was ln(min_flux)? 1.79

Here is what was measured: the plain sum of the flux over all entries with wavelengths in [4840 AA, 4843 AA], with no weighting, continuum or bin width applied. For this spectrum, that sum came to 23.1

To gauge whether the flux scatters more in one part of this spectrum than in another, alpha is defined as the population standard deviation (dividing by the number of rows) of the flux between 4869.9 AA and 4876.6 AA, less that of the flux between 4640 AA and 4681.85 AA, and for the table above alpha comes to -0.55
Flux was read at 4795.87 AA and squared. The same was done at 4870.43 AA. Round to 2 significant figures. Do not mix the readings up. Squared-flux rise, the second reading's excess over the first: 11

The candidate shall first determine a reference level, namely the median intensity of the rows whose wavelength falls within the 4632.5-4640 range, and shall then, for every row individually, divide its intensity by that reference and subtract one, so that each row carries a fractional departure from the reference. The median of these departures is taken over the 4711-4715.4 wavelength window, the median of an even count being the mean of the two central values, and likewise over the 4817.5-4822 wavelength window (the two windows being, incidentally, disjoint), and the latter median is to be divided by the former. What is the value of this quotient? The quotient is 4.9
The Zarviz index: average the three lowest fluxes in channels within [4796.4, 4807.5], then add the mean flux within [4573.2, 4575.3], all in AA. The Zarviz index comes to 12.7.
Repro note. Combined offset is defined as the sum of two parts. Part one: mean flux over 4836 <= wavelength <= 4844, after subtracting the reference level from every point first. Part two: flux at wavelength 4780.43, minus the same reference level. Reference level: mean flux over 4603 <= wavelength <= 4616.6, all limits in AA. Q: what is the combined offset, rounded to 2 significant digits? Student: 1.8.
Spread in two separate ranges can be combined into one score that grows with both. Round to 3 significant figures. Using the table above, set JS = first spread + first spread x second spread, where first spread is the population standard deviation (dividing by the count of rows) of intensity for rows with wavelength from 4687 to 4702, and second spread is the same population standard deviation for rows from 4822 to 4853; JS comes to 1.22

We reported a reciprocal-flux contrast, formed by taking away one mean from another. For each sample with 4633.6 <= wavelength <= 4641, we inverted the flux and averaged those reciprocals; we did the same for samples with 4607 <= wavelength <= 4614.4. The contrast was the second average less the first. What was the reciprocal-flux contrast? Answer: 0.006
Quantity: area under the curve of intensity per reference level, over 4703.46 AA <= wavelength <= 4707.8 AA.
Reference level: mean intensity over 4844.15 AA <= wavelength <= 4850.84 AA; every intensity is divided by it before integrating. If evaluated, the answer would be 3.3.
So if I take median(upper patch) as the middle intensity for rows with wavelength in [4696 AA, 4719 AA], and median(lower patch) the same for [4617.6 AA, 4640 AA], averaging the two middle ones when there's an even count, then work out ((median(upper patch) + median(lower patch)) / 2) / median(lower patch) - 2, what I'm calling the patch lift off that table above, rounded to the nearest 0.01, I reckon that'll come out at -0.93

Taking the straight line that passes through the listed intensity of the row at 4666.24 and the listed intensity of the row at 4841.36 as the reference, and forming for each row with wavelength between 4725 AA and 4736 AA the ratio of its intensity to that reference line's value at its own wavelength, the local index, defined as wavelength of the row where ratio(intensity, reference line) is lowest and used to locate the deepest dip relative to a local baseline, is 4735.52 AA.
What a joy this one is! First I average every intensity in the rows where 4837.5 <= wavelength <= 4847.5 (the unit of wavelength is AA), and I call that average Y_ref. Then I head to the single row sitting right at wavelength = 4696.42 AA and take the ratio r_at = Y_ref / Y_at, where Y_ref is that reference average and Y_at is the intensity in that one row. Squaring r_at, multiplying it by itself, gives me 0.97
